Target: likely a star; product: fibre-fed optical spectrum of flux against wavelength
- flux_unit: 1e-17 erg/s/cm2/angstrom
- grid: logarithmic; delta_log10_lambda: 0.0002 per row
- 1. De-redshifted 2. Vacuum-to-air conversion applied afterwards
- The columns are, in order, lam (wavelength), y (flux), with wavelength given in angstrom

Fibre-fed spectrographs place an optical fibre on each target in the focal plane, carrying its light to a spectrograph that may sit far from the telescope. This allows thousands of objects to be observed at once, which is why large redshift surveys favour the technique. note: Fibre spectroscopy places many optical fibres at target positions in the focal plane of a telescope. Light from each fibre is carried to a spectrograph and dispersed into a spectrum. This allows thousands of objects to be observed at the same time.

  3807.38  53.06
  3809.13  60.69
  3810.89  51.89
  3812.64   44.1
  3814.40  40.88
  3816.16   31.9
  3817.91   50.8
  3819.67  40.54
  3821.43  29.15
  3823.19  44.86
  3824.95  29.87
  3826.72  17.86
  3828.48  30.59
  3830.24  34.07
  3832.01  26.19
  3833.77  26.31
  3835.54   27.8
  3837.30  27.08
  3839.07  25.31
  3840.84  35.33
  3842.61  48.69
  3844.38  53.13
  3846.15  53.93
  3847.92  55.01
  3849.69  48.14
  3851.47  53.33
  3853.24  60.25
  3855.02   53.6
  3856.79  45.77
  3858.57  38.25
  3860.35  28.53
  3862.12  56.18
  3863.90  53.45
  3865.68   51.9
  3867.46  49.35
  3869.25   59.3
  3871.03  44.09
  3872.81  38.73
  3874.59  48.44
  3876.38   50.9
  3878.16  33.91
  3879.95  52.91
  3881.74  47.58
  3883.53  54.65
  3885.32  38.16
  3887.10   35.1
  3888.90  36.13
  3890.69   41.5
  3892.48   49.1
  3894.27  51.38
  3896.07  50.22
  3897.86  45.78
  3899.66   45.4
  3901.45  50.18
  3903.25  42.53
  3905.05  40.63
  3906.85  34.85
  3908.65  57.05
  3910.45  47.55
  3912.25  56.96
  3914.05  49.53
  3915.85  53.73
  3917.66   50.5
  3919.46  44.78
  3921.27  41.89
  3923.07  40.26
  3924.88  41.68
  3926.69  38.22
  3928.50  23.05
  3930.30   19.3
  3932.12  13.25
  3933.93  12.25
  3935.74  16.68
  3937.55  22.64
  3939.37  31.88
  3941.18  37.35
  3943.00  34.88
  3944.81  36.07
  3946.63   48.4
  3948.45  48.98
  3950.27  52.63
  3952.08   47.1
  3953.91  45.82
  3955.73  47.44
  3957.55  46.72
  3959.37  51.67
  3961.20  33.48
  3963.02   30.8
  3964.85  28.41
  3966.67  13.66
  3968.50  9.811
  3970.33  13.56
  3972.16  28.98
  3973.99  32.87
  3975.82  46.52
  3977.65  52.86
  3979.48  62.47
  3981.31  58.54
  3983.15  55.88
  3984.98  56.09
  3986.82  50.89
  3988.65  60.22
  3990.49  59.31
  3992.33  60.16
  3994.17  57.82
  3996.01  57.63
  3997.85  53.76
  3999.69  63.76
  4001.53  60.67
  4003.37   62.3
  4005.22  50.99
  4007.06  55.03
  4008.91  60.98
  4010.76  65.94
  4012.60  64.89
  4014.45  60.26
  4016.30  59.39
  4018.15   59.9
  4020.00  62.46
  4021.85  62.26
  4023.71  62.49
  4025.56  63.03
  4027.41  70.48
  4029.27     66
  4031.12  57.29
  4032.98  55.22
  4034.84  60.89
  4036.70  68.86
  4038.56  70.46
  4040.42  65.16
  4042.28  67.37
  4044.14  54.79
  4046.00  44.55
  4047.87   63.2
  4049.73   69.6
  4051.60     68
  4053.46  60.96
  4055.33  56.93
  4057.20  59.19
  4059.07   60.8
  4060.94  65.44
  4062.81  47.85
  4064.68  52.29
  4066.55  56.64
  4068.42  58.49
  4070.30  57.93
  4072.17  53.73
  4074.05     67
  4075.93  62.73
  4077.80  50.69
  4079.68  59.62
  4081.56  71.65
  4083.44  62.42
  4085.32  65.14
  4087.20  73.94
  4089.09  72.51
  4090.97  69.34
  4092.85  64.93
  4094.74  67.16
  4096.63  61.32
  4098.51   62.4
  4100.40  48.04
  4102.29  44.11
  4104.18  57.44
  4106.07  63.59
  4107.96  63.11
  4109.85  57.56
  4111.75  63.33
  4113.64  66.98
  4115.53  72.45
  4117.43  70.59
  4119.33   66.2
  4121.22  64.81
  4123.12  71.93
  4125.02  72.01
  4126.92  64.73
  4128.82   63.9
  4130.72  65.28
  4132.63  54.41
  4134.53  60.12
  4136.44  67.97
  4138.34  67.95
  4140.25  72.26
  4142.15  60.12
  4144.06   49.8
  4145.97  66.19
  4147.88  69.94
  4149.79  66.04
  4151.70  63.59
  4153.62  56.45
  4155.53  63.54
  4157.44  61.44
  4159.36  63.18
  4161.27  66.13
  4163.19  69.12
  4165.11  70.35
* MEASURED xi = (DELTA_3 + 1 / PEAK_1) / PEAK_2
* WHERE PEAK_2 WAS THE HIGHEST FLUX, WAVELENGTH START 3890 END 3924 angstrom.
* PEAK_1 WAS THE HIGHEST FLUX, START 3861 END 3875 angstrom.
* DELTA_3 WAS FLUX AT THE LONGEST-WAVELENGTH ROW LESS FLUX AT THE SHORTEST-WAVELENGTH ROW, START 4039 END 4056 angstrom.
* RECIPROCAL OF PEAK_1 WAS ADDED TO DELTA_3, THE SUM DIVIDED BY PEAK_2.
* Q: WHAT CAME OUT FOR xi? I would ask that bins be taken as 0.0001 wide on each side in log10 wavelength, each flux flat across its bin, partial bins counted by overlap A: -0.14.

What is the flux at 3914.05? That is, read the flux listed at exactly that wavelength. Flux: 49.53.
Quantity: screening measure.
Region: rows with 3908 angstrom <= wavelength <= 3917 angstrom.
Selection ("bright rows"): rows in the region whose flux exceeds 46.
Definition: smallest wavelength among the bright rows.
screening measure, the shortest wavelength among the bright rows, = 3908.65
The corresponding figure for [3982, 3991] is 3983.15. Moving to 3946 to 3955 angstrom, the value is 3946.63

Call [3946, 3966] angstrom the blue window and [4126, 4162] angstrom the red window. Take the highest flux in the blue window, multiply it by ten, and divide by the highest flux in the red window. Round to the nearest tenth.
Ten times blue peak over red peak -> 7.3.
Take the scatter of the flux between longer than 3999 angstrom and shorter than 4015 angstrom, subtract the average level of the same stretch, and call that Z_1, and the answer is -56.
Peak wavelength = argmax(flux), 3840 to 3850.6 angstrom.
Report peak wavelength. 3847.92 angstrom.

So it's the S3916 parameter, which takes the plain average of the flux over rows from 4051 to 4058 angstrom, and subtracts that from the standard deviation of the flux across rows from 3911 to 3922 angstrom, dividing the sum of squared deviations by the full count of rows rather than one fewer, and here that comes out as -56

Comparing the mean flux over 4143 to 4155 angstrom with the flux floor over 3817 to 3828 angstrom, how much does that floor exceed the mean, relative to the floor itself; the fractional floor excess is -2.5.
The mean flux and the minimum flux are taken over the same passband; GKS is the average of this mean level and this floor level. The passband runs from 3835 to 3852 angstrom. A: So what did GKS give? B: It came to 34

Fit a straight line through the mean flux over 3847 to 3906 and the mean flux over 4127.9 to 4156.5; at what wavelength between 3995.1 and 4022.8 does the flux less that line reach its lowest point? 4005.22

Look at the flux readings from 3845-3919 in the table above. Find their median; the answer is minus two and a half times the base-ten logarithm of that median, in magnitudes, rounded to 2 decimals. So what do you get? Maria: -4.23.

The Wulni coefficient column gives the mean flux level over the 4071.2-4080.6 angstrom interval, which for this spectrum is 59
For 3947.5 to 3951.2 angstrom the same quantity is 51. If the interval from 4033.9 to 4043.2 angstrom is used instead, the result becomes 67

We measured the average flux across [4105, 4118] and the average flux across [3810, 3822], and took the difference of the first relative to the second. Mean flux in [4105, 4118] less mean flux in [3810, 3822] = 24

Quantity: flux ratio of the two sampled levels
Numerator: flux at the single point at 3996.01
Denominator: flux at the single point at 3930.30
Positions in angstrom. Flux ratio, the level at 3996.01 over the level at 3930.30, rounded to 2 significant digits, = 3.0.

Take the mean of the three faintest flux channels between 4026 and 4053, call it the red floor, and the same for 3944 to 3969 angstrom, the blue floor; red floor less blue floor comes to 34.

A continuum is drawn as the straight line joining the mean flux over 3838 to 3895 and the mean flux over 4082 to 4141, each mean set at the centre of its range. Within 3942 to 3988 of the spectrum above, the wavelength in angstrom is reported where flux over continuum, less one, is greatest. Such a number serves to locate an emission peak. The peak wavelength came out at 3979.48 angstrom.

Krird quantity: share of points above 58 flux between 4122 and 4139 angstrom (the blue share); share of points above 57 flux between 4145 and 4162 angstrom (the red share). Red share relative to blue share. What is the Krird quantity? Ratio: 1.00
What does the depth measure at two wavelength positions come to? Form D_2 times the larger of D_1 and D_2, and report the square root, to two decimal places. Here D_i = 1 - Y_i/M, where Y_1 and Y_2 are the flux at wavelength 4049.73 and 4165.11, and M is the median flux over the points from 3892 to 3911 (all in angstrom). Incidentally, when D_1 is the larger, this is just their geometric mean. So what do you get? 0.47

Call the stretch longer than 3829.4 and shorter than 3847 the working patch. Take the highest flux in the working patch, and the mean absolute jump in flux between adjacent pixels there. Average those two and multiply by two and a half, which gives 73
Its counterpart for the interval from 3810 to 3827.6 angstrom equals 79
